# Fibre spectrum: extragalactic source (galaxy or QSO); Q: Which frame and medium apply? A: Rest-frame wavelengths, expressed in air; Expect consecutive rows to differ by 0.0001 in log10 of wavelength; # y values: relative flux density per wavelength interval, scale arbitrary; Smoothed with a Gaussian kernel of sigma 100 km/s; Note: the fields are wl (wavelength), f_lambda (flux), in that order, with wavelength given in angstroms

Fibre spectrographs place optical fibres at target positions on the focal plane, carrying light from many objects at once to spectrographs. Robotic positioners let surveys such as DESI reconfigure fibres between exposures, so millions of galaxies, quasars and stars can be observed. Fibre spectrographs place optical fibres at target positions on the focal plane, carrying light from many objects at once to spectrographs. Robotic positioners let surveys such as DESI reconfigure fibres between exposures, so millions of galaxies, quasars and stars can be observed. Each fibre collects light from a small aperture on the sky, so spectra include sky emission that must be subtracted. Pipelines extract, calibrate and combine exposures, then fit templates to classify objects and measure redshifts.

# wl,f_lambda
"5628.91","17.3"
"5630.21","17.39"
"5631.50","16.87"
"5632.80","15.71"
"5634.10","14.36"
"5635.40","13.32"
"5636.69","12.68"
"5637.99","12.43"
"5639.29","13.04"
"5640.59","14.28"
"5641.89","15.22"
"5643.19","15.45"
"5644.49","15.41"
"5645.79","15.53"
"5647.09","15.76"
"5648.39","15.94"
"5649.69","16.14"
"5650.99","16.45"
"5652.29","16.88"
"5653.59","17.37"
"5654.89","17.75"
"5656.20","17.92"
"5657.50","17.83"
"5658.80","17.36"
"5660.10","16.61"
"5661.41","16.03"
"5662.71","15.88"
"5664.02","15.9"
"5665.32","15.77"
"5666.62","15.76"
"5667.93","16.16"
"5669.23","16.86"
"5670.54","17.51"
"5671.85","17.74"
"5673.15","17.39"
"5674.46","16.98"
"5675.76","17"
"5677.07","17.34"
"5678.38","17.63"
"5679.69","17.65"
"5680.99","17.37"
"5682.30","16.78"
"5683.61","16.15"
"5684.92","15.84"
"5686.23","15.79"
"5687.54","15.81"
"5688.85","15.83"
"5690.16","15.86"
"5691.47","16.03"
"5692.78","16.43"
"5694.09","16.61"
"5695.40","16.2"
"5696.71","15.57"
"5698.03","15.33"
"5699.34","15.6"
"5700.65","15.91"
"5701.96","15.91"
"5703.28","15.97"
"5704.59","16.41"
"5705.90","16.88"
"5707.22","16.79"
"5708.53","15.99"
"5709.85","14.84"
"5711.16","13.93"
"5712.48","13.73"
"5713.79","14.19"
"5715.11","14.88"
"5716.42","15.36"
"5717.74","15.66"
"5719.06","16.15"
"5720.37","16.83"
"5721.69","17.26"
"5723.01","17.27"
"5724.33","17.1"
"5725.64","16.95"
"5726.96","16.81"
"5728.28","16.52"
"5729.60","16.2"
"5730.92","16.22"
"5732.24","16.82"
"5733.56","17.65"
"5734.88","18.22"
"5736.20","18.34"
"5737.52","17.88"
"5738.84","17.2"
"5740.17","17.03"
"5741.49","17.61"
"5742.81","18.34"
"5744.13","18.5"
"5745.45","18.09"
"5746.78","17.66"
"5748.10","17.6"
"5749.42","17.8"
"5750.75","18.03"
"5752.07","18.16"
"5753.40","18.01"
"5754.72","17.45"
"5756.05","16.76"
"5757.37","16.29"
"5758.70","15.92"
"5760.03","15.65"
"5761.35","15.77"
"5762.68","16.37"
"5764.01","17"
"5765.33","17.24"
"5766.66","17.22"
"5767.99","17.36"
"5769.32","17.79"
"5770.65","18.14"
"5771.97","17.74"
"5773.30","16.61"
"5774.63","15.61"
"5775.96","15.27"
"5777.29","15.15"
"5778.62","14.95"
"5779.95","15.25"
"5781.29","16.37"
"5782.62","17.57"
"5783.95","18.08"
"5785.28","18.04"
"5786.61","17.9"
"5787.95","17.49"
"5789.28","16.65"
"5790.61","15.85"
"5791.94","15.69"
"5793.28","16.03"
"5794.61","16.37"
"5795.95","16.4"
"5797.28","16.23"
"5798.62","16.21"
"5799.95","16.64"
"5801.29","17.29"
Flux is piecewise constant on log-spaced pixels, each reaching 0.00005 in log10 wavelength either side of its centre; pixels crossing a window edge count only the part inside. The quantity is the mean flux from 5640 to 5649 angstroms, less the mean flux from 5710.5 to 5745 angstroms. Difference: -1.3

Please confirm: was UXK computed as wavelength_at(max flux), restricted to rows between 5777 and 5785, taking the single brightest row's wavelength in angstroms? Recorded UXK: 5783.95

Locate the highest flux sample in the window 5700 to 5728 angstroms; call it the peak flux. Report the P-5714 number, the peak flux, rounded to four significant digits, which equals 17.27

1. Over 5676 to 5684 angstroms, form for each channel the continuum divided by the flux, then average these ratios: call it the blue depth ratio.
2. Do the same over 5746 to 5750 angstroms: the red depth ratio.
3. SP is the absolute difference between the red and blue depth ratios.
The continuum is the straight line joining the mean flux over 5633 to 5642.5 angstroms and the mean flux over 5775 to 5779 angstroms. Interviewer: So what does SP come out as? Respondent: 0.016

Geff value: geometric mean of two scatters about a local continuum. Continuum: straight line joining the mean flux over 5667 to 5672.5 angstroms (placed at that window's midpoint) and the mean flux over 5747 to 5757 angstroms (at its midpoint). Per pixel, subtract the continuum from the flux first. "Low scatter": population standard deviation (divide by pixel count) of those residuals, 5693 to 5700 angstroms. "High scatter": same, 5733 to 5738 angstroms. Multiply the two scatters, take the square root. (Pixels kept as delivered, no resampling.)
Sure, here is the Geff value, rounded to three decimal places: 0.361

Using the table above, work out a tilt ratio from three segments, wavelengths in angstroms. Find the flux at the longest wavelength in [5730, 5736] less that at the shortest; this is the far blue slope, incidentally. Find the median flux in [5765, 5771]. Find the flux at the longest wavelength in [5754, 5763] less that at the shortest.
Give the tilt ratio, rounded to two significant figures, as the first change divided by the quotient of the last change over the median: -32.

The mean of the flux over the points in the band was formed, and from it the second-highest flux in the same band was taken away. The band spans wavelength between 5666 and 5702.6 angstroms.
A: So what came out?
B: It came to -1.2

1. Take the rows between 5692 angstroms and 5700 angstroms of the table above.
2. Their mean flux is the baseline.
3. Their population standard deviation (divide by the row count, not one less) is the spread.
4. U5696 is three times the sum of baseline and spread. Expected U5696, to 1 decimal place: 49.3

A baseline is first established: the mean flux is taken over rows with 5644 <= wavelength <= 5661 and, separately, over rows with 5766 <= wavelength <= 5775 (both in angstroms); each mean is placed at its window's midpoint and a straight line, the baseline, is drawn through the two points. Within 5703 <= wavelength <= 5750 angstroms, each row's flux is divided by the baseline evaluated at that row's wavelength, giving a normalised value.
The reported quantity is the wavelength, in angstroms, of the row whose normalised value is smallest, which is 5712.48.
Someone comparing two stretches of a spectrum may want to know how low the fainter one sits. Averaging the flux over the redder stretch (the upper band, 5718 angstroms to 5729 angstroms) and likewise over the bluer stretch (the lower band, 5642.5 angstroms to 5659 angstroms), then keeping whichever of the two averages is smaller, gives 16.6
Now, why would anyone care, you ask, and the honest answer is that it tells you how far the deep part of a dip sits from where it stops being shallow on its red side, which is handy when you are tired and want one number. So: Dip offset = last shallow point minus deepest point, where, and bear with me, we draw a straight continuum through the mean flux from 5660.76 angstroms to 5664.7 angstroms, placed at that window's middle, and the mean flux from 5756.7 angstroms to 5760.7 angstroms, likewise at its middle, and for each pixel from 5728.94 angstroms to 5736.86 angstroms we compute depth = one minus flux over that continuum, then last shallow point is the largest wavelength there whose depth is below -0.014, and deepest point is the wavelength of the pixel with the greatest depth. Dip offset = 6.6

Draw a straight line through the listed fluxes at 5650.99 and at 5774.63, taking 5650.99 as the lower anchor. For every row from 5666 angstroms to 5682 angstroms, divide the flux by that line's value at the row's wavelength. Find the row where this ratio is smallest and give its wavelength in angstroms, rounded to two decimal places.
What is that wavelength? 5666.62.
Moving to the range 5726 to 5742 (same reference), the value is 5729.60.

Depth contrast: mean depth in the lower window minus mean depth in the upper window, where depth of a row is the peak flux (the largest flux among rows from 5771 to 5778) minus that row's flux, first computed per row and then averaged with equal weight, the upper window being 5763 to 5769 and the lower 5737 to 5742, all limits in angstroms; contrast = -0.2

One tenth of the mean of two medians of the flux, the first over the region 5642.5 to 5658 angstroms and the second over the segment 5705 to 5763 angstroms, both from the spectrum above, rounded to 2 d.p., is 1.66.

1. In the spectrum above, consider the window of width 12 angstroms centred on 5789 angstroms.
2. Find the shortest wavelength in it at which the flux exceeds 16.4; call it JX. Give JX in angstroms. 5783.95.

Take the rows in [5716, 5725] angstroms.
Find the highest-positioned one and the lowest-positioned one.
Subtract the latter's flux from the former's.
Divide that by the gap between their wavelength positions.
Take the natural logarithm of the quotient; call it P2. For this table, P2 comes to -1.5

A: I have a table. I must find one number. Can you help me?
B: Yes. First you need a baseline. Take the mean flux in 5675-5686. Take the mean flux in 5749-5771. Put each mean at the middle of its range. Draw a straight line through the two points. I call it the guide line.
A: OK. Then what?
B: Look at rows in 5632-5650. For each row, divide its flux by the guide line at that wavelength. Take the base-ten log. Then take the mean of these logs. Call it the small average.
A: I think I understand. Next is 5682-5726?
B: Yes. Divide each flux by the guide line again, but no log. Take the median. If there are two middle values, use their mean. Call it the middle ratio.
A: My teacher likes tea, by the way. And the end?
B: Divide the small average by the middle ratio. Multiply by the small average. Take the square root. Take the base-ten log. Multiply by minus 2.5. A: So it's 3.0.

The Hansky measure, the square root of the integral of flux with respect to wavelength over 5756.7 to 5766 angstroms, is 12.3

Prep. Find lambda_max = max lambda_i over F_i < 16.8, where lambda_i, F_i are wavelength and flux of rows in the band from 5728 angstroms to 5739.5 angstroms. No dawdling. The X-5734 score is 5730.92 angstroms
